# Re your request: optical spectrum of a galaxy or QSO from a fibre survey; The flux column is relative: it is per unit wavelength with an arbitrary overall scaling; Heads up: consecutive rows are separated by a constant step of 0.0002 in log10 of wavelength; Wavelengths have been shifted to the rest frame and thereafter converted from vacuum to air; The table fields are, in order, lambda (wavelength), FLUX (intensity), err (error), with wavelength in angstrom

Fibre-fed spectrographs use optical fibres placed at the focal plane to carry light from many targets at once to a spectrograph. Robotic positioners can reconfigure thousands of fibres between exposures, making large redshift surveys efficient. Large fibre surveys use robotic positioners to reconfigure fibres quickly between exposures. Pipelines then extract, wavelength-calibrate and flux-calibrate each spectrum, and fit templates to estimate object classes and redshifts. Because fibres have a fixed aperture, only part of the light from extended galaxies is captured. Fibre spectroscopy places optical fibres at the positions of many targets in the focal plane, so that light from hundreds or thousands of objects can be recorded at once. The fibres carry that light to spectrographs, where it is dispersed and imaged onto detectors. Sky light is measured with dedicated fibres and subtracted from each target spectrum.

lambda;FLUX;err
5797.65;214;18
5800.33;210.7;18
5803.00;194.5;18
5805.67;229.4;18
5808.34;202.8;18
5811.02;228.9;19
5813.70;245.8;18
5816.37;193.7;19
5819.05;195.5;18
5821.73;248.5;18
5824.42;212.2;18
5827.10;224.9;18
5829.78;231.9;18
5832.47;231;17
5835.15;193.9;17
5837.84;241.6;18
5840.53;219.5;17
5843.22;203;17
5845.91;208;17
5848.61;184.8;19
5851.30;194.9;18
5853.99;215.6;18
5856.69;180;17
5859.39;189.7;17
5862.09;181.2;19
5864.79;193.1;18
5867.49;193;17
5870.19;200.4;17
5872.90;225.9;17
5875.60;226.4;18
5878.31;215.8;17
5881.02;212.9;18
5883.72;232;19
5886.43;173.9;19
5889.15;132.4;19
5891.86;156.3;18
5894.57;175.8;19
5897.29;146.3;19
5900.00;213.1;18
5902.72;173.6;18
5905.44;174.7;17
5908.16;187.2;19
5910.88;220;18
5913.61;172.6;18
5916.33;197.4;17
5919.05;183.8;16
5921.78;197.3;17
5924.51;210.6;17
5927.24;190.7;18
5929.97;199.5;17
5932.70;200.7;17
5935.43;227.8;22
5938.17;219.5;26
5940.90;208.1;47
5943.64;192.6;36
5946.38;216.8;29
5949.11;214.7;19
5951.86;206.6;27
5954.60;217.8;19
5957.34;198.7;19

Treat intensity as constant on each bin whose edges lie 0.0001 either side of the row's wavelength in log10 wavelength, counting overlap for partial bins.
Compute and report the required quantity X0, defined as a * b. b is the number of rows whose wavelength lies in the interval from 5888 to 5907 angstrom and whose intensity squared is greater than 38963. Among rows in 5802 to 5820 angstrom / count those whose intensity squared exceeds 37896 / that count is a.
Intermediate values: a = 5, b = 1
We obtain 5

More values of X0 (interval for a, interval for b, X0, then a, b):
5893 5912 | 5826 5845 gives 12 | 2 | 6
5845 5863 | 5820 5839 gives 18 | 3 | 6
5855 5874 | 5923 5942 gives 12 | 2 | 6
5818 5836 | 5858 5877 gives 18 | 6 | 3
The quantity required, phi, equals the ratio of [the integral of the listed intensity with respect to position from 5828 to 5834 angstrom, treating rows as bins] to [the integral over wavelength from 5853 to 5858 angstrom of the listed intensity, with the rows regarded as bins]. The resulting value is 1.40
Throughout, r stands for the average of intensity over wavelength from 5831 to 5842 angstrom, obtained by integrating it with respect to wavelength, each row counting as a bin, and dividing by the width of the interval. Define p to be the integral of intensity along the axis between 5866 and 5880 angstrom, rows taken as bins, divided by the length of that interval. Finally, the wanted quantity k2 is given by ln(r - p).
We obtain 2.2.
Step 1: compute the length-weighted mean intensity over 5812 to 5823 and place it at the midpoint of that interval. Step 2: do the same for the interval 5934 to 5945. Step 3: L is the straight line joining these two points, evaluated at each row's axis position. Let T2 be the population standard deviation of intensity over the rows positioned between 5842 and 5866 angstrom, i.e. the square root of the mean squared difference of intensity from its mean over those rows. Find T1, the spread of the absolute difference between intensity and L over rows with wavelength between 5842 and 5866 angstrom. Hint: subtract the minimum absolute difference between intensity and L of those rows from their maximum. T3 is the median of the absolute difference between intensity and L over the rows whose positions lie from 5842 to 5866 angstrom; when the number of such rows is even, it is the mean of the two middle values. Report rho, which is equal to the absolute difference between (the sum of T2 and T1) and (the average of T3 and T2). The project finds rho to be 29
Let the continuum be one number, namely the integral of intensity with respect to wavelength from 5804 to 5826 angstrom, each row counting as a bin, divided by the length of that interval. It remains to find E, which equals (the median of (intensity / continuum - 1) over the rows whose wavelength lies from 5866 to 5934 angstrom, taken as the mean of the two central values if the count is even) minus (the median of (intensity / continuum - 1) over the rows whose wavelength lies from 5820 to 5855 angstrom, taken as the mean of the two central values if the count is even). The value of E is -0.08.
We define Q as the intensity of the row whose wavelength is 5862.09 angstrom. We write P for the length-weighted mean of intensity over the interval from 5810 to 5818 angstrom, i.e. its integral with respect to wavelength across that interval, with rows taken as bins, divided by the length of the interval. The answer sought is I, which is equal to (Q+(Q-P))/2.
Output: 70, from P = 222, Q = 181.2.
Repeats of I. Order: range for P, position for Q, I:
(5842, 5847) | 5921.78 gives 95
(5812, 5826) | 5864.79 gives 83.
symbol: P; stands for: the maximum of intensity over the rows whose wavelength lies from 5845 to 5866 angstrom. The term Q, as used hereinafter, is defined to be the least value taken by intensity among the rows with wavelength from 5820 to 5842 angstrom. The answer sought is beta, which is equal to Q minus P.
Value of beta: -22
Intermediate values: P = 215.6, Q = 193.9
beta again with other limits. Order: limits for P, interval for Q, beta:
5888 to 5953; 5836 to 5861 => -48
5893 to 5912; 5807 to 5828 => -26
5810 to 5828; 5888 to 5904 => -116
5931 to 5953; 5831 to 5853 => -43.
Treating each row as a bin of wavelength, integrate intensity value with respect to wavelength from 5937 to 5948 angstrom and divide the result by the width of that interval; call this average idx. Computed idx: 209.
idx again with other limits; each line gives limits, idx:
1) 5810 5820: 216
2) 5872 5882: 220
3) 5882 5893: 175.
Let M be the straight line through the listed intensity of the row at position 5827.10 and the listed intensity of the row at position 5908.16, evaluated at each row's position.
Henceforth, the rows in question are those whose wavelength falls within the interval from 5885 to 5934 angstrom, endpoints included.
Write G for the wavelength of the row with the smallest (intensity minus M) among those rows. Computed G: 5889.15 angstrom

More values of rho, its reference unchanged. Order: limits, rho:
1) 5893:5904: 59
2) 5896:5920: 63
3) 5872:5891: 95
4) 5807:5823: 19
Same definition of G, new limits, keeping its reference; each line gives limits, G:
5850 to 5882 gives 5856.69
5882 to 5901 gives 5889.15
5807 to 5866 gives 5816.37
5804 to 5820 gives 5816.37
